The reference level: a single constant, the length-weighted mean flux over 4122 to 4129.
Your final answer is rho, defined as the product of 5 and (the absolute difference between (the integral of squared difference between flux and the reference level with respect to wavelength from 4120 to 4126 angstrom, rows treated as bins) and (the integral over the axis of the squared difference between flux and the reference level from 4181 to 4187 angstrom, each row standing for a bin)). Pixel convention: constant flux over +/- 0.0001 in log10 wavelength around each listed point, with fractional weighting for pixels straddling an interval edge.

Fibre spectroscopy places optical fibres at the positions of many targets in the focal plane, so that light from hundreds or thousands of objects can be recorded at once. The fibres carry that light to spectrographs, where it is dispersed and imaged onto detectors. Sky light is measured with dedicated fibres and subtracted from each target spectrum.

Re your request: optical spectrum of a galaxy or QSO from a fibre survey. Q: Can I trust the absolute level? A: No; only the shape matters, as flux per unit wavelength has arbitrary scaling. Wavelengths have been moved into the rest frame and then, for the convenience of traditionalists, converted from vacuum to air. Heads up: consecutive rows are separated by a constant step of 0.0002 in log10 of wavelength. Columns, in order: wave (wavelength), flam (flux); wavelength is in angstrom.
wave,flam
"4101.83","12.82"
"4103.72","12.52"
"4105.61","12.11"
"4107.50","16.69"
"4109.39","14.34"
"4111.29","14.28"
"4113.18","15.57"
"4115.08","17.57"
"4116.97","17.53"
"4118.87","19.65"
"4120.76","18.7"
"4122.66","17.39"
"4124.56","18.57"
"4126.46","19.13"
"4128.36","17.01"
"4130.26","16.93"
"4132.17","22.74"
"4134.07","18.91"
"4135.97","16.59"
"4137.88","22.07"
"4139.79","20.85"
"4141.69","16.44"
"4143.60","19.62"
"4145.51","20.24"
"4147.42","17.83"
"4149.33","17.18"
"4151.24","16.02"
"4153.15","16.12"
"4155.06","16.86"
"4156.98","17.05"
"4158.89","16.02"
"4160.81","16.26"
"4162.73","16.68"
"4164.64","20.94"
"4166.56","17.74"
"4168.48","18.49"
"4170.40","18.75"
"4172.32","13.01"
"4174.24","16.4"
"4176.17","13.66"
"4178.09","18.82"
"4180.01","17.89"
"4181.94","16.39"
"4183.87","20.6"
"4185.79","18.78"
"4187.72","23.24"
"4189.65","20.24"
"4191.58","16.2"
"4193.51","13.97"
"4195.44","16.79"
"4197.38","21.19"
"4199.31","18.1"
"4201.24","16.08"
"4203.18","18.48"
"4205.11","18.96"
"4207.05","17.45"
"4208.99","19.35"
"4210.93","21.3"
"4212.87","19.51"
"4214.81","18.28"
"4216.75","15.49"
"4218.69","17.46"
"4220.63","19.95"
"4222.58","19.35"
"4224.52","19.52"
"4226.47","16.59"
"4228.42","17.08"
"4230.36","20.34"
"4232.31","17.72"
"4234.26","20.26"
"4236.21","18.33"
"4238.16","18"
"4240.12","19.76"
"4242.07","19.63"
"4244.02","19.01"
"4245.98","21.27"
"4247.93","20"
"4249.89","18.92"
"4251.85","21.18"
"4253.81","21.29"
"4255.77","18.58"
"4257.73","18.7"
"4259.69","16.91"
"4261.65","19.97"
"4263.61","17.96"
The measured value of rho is 112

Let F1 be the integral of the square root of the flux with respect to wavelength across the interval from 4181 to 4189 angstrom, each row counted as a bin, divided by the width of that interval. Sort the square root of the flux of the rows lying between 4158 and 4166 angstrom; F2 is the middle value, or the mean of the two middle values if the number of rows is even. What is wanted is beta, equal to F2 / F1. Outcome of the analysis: 0.91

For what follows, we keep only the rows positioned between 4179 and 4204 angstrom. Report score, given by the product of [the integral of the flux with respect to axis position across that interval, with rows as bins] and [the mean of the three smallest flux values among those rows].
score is 7054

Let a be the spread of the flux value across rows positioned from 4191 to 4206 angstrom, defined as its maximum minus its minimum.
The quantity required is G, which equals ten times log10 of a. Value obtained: 9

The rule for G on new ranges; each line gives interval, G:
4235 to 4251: 5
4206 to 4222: 8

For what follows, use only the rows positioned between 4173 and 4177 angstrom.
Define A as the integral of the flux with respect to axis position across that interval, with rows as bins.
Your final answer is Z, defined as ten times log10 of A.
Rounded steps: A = 60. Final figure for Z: 17.8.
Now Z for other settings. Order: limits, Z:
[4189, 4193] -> 18.5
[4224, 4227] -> 17.3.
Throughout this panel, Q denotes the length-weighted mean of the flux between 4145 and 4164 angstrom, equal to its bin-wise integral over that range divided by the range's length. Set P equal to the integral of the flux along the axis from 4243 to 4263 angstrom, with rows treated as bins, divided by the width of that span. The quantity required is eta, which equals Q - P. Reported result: -2.5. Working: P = 19.6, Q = 17.0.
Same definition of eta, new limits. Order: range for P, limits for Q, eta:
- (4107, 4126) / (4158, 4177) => -0.3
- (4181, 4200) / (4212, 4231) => -0.2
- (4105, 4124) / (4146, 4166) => 0.7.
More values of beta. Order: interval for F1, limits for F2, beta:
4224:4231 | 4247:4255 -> 1.06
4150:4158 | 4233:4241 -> 1.07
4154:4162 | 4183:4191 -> 1.11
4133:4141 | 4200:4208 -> 0.96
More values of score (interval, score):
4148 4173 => 6408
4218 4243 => 8002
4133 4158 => 7351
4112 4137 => 7426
